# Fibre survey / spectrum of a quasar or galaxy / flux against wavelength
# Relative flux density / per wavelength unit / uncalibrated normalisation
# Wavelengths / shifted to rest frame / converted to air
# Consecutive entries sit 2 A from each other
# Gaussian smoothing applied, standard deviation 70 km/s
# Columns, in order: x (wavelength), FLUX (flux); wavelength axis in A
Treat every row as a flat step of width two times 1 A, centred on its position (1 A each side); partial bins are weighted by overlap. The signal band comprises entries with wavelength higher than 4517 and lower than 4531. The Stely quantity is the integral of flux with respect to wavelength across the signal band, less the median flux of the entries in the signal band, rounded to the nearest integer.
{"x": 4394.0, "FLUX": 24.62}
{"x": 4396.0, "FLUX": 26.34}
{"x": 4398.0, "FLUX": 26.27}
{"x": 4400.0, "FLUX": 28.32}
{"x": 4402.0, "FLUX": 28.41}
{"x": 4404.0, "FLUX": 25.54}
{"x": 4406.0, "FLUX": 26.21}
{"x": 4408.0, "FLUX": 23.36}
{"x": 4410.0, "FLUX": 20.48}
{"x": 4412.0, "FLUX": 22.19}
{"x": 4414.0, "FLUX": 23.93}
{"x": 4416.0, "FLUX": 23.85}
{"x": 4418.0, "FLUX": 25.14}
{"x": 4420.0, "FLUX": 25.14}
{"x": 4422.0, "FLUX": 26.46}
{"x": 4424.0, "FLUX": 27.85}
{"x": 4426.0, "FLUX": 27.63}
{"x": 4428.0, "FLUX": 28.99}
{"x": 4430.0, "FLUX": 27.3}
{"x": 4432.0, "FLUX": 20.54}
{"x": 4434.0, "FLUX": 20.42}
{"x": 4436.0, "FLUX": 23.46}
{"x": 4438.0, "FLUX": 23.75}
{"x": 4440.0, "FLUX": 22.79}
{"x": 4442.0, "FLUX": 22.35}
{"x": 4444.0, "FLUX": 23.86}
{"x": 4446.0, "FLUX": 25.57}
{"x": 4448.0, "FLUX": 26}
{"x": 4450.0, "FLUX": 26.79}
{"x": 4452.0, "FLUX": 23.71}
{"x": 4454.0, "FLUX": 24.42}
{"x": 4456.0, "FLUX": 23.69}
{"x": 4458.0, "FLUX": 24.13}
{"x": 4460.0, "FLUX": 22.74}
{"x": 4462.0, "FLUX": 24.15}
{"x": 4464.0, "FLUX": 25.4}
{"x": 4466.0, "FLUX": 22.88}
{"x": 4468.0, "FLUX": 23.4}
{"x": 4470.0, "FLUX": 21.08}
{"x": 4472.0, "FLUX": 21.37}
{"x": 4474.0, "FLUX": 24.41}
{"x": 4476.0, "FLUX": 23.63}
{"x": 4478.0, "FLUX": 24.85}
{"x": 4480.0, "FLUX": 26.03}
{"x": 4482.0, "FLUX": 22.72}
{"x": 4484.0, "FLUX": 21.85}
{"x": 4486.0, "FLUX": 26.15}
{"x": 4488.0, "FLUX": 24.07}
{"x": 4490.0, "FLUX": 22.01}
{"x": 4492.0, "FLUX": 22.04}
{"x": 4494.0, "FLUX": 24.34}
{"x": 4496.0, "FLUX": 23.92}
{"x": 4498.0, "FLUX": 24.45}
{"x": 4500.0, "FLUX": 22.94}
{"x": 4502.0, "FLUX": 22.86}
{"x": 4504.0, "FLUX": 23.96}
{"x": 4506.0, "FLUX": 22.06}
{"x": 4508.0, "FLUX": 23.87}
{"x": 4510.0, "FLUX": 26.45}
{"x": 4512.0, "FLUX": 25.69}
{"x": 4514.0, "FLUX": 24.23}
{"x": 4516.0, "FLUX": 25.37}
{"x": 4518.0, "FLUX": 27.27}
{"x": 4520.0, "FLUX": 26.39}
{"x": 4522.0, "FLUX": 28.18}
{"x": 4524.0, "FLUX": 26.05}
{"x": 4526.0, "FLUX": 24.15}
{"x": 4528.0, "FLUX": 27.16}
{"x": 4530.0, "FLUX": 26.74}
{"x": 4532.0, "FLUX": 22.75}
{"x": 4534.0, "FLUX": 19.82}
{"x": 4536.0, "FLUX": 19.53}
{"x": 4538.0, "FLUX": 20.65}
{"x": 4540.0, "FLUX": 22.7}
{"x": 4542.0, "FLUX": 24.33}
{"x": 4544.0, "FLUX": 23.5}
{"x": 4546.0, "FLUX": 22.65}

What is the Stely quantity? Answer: 345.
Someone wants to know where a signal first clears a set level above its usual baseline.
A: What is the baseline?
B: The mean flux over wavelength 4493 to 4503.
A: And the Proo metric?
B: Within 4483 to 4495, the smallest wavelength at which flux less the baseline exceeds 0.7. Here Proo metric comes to 4486.0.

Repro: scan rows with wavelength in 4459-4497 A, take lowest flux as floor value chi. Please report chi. 21.08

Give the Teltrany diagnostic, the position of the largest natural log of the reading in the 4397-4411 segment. 4402.0 A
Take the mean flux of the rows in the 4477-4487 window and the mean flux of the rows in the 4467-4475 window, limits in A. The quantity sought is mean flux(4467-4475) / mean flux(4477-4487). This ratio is 0.93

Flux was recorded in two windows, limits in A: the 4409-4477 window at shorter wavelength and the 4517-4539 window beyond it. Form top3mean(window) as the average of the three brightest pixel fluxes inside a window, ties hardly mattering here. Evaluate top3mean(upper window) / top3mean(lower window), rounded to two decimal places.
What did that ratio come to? 0.98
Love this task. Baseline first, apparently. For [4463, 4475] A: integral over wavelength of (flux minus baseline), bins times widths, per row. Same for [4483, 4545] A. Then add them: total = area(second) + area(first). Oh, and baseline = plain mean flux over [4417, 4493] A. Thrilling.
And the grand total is -21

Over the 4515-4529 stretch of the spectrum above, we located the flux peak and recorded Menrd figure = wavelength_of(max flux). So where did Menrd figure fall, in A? 4522.0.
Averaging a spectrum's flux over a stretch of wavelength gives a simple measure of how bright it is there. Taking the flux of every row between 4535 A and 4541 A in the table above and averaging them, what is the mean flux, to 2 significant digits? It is 21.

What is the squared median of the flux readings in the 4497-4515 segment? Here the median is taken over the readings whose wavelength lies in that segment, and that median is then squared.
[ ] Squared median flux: 574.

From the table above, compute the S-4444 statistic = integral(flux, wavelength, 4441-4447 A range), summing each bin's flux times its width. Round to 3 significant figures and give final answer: 144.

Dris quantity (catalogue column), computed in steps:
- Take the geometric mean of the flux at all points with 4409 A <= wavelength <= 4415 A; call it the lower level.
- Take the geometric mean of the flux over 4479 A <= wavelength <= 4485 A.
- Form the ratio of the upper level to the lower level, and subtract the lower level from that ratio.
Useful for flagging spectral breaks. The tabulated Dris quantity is -21.1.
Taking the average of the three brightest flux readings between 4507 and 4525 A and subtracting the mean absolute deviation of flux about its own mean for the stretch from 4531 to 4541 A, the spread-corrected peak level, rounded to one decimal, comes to 26.0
